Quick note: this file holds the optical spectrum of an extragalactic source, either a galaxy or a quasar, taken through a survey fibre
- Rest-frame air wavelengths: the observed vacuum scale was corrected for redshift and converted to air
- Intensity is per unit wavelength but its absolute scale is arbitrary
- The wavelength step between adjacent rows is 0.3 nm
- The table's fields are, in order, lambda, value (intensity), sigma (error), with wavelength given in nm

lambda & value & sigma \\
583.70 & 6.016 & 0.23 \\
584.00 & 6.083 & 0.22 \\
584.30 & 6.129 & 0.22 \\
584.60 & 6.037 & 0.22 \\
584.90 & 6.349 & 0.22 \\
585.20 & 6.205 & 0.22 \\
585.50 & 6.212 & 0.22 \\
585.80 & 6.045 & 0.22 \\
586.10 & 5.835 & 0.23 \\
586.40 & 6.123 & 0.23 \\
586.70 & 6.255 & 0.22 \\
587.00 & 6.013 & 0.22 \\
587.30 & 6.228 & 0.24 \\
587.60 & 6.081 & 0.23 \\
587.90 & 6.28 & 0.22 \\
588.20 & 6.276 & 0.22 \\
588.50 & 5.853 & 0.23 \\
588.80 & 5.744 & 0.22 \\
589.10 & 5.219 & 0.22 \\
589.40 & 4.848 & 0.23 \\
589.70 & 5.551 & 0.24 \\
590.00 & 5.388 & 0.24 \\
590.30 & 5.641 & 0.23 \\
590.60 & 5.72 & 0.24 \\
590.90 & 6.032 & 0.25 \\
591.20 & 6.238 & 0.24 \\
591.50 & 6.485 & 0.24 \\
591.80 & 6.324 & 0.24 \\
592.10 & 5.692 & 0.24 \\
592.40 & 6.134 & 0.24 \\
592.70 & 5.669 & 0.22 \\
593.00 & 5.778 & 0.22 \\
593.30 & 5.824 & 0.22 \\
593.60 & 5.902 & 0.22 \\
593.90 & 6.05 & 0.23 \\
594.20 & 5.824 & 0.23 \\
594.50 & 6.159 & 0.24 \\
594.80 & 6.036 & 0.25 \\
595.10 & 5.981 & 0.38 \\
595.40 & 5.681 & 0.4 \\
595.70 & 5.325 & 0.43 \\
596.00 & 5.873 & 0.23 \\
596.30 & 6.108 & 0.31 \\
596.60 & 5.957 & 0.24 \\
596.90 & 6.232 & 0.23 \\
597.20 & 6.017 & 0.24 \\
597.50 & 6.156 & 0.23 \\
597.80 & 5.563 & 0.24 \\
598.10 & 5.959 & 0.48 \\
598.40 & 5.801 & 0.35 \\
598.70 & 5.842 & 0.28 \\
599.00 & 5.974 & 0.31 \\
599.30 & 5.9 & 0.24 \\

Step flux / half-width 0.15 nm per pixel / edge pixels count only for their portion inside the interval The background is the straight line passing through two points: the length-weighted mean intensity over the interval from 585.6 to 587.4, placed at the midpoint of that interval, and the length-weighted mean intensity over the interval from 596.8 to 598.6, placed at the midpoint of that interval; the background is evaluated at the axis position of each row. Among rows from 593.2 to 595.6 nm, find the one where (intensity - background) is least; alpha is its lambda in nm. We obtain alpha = 595.40 nm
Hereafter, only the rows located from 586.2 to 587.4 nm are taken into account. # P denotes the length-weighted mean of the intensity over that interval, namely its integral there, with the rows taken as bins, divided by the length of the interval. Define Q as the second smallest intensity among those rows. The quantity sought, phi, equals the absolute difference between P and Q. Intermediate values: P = 6.14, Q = 6.123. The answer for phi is 0.02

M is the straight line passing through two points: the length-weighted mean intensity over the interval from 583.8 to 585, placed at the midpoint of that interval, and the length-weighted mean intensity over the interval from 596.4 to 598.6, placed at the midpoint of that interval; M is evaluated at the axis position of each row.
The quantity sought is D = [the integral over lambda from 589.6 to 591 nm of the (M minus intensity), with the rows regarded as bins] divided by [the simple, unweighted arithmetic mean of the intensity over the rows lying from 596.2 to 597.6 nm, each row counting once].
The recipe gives 0.09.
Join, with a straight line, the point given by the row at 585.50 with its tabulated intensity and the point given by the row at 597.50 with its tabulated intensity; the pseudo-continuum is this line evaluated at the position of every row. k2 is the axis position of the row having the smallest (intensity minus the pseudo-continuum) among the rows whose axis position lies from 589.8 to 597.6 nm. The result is 595.70 nm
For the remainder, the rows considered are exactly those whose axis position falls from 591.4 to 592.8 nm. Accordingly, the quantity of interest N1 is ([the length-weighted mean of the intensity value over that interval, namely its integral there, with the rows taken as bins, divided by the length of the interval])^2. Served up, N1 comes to 36.7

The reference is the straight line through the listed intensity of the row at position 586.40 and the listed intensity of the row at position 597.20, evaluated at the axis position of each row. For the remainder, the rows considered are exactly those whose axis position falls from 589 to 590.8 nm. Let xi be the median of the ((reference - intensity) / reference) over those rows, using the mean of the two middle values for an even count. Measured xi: 0.10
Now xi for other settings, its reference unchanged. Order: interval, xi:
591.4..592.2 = -0.04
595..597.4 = 0.01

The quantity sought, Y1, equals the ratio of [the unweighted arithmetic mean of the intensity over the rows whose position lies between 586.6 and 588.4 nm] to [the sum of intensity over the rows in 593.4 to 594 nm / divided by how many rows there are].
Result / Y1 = 1.04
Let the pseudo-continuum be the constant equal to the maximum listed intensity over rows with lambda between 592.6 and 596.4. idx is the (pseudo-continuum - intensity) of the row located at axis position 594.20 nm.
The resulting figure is 0.3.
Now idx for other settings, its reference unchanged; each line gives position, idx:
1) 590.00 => 0.8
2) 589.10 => 0.9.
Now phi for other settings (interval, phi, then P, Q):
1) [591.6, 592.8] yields 0.30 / 5.99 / 5.692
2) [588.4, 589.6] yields 0.18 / 5.40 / 5.219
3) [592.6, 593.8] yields 0.03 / 5.81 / 5.778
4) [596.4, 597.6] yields 0.07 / 6.09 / 6.017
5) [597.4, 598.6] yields 0.06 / 5.86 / 5.801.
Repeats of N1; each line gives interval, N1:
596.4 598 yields 35.9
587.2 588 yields 38.3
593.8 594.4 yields 35.4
